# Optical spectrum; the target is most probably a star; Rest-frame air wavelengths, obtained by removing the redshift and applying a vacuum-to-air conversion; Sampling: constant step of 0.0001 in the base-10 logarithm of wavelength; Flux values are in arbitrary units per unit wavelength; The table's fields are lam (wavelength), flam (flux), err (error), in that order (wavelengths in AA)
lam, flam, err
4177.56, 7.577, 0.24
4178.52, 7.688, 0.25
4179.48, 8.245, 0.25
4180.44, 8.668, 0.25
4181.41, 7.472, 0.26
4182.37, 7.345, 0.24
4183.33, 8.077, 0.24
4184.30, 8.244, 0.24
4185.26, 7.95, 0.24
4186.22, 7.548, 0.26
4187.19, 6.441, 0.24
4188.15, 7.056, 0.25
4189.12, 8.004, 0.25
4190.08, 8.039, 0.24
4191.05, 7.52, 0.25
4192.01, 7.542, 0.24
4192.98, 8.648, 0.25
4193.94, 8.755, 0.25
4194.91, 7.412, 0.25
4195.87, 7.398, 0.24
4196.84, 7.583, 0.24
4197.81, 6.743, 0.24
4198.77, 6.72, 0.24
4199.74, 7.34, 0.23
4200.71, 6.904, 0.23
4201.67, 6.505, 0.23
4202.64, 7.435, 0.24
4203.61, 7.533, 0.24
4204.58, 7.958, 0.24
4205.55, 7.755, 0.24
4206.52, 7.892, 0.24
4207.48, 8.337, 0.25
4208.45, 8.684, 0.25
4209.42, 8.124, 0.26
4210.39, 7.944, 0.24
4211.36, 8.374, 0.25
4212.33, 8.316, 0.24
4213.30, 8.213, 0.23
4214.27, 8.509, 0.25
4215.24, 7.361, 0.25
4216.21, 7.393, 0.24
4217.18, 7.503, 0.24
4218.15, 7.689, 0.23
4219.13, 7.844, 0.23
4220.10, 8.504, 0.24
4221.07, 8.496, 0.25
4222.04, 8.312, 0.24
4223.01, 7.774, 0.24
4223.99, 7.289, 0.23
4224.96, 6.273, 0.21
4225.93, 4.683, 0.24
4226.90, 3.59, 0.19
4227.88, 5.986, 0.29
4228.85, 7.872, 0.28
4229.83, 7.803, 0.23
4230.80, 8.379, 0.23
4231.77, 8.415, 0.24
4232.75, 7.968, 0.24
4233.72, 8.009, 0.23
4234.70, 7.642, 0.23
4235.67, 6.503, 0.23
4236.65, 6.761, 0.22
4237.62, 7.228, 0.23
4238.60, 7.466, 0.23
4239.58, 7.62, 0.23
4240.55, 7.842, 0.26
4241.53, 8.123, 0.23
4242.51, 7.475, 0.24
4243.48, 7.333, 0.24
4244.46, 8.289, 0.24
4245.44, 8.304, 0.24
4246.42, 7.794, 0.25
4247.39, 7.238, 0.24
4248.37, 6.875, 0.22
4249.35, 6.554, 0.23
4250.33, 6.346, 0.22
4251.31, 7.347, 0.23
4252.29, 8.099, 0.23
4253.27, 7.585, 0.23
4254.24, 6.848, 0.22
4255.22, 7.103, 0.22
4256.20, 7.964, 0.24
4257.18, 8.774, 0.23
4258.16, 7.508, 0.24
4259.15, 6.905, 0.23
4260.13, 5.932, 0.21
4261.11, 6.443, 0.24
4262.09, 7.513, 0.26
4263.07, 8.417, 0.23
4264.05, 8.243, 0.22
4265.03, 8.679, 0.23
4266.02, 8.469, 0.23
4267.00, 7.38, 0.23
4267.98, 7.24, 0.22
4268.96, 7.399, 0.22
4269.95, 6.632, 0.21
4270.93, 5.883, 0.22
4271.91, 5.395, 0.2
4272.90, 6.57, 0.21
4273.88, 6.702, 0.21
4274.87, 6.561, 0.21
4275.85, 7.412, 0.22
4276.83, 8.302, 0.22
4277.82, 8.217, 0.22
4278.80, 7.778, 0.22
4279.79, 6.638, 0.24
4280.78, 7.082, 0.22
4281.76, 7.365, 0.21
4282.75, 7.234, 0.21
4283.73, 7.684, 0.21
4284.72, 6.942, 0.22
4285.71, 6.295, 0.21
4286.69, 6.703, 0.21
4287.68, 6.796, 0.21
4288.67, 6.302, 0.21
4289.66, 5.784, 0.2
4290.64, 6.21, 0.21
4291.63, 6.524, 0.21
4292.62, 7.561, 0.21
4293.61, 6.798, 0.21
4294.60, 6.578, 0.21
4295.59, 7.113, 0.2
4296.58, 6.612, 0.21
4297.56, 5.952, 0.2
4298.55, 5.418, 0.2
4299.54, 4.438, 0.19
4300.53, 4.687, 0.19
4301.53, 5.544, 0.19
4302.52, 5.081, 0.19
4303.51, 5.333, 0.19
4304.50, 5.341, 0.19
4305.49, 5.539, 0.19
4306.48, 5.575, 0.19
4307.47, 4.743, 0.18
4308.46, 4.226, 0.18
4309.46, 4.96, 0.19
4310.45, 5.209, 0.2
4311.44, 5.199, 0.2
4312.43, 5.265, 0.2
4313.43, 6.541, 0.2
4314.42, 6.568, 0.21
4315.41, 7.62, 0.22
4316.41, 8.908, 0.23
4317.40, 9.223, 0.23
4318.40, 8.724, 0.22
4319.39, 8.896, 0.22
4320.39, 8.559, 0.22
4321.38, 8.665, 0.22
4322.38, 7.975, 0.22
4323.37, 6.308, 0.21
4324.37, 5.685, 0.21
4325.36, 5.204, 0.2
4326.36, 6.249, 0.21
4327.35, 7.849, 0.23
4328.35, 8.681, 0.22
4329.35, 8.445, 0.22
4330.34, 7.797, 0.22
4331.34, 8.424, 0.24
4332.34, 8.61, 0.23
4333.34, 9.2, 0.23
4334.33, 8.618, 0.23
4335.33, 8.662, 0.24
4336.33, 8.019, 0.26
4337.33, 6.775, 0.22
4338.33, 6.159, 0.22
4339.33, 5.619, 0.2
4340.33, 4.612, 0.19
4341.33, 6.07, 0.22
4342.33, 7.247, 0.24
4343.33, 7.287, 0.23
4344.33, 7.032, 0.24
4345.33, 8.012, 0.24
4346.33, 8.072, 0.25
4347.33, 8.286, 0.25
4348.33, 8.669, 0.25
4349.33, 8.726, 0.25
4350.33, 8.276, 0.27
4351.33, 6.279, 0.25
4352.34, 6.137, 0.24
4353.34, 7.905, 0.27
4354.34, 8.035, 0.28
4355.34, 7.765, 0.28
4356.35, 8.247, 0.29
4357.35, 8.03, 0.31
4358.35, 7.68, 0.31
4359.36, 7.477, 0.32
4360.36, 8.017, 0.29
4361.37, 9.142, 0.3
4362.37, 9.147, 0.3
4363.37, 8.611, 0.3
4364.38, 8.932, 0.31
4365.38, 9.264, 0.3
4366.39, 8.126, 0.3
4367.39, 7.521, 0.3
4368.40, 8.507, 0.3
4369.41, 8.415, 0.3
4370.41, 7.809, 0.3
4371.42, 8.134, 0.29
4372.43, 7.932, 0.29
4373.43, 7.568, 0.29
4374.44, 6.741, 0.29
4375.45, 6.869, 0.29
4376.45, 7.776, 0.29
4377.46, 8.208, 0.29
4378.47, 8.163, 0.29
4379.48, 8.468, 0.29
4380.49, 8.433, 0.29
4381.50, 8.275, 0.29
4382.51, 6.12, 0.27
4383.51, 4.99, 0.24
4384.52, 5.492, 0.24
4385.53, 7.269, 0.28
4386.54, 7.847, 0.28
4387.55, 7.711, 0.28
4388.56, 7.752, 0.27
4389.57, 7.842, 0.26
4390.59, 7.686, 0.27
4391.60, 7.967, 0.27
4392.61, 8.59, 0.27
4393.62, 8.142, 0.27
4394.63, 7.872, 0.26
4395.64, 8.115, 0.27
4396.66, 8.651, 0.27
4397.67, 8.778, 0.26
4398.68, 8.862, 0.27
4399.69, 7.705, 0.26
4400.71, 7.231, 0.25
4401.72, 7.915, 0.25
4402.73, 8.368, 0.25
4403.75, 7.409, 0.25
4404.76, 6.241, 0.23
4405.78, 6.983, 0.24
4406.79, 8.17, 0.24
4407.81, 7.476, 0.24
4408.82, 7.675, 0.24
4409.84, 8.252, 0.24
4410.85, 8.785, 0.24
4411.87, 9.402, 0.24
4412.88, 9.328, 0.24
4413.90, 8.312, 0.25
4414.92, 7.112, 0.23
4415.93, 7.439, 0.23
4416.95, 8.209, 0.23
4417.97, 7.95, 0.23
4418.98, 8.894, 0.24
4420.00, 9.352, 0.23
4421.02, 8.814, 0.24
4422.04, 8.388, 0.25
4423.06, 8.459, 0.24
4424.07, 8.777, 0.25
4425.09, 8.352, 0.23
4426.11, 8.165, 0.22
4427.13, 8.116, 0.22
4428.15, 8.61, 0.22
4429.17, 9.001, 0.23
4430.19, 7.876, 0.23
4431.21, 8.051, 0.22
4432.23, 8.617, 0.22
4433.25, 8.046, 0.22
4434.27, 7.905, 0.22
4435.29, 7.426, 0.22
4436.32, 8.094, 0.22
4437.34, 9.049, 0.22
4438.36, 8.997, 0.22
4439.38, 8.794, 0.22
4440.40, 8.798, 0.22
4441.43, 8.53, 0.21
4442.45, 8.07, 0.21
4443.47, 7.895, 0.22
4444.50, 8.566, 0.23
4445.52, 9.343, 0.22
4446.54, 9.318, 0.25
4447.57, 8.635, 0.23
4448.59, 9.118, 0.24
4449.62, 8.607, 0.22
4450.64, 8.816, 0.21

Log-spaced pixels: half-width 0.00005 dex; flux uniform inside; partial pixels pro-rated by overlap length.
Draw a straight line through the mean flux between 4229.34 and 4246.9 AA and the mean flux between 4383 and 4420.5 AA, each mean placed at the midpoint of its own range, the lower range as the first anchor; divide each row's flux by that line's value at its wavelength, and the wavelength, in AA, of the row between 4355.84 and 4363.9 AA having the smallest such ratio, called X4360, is 4359.36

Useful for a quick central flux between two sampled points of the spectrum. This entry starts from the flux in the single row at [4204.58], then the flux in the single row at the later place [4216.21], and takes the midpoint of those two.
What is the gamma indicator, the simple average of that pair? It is 7.7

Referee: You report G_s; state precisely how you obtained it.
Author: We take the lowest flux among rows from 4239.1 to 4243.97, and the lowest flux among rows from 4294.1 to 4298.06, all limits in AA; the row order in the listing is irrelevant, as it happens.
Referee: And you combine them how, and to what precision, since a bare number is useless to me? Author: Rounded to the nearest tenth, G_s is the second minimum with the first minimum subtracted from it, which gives -1.4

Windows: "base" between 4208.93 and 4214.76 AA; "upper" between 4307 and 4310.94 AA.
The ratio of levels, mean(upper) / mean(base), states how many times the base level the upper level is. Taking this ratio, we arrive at 0.58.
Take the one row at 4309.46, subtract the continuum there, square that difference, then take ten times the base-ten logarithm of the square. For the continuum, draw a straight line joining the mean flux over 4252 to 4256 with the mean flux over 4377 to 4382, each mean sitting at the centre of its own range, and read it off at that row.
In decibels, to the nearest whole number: 9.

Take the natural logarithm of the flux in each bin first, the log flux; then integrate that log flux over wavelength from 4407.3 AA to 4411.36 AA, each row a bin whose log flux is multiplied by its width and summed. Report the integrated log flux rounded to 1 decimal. 8.5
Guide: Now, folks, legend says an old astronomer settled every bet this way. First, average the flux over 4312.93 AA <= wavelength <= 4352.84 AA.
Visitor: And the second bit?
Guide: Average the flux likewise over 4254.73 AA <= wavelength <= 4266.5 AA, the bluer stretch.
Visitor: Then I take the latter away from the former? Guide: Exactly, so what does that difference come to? -0.1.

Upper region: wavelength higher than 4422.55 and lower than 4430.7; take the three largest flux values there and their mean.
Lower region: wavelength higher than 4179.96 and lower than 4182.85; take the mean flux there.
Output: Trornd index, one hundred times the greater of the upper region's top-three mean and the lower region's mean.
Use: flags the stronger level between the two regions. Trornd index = 880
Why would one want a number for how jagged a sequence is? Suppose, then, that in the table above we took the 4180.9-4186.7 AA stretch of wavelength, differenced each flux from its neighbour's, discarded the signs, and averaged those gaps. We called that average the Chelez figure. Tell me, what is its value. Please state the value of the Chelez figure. 0.34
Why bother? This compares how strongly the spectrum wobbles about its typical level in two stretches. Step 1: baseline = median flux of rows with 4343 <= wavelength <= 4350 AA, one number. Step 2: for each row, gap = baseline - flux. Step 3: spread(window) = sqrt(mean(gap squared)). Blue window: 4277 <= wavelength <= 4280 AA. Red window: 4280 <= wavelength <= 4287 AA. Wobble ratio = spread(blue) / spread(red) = 0.76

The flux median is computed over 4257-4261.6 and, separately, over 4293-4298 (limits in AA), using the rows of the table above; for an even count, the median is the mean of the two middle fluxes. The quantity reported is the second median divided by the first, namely 1.0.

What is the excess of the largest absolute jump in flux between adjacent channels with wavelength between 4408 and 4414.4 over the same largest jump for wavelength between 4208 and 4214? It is 0.46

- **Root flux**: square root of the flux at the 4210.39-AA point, 2.82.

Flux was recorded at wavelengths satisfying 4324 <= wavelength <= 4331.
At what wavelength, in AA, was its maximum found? 4328.35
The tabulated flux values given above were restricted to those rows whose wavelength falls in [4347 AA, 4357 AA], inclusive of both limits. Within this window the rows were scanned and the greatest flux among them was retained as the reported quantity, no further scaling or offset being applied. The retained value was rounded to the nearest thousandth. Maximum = 8.726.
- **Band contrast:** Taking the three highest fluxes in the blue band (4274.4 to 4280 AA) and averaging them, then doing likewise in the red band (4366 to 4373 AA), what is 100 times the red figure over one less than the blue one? 118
